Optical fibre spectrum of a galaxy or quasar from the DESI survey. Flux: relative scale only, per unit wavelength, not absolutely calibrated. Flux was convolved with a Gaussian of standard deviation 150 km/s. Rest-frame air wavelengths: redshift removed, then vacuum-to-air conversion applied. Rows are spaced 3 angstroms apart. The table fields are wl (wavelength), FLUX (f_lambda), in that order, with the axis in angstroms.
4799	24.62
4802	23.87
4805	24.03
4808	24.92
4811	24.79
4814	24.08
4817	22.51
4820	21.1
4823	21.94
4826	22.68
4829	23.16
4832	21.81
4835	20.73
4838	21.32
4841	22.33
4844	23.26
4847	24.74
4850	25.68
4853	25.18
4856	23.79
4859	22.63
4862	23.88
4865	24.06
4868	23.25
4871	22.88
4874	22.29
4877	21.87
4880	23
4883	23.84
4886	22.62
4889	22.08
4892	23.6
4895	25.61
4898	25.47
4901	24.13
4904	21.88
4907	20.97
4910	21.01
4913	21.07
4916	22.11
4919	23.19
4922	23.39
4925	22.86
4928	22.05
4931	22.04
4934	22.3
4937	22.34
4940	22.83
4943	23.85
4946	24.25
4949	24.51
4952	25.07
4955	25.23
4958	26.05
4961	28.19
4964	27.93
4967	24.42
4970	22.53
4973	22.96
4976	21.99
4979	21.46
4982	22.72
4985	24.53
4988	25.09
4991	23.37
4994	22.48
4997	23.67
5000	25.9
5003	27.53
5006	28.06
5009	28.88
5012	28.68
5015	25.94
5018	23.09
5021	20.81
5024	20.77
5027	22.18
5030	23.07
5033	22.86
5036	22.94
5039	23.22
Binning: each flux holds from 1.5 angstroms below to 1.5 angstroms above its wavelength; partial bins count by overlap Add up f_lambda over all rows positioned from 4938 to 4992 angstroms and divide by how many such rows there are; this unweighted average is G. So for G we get 24.3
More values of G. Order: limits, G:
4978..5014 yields 25.2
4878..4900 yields 23.7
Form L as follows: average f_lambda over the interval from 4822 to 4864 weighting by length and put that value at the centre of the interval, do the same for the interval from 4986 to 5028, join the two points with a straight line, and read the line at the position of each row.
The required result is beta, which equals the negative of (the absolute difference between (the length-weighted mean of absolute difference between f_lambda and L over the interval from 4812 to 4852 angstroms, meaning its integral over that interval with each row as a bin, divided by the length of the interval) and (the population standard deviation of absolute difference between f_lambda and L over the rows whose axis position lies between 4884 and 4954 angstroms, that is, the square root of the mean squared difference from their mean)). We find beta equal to -0.34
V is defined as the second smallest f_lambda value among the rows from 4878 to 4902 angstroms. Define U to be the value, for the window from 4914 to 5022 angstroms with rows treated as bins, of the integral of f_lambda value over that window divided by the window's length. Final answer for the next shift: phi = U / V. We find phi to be 1.07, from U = 24.2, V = 22.62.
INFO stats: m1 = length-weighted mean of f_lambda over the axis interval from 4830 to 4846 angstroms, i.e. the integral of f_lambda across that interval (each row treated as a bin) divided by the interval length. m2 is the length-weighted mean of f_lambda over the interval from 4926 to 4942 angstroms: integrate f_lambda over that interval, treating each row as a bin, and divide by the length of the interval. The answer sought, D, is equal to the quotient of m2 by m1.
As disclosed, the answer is 1.02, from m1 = 22.0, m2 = 22.4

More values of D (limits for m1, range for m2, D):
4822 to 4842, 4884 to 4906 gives 1.07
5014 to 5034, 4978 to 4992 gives 1.04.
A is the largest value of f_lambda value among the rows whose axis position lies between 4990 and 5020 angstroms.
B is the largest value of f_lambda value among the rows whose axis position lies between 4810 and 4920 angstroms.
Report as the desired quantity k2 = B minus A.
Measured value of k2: -3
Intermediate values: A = 28.88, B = 25.68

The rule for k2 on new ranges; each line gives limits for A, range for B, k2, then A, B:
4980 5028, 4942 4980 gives -1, 28.88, 28.19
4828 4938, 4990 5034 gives 3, 25.68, 28.88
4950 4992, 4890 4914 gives -3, 28.19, 25.61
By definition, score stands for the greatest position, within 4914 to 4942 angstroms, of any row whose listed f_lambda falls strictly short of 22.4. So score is 4937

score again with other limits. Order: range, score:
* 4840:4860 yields 4841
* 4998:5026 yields 5024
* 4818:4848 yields 4841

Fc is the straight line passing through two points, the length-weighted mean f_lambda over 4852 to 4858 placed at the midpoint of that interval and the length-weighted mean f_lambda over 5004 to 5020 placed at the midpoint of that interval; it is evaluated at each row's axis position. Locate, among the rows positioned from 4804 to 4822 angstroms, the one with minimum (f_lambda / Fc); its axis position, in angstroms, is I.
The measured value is 4820 angstroms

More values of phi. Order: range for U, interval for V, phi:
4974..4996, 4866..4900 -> 1.05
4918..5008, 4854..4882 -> 1.08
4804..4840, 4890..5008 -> 1.08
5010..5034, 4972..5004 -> 1.07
